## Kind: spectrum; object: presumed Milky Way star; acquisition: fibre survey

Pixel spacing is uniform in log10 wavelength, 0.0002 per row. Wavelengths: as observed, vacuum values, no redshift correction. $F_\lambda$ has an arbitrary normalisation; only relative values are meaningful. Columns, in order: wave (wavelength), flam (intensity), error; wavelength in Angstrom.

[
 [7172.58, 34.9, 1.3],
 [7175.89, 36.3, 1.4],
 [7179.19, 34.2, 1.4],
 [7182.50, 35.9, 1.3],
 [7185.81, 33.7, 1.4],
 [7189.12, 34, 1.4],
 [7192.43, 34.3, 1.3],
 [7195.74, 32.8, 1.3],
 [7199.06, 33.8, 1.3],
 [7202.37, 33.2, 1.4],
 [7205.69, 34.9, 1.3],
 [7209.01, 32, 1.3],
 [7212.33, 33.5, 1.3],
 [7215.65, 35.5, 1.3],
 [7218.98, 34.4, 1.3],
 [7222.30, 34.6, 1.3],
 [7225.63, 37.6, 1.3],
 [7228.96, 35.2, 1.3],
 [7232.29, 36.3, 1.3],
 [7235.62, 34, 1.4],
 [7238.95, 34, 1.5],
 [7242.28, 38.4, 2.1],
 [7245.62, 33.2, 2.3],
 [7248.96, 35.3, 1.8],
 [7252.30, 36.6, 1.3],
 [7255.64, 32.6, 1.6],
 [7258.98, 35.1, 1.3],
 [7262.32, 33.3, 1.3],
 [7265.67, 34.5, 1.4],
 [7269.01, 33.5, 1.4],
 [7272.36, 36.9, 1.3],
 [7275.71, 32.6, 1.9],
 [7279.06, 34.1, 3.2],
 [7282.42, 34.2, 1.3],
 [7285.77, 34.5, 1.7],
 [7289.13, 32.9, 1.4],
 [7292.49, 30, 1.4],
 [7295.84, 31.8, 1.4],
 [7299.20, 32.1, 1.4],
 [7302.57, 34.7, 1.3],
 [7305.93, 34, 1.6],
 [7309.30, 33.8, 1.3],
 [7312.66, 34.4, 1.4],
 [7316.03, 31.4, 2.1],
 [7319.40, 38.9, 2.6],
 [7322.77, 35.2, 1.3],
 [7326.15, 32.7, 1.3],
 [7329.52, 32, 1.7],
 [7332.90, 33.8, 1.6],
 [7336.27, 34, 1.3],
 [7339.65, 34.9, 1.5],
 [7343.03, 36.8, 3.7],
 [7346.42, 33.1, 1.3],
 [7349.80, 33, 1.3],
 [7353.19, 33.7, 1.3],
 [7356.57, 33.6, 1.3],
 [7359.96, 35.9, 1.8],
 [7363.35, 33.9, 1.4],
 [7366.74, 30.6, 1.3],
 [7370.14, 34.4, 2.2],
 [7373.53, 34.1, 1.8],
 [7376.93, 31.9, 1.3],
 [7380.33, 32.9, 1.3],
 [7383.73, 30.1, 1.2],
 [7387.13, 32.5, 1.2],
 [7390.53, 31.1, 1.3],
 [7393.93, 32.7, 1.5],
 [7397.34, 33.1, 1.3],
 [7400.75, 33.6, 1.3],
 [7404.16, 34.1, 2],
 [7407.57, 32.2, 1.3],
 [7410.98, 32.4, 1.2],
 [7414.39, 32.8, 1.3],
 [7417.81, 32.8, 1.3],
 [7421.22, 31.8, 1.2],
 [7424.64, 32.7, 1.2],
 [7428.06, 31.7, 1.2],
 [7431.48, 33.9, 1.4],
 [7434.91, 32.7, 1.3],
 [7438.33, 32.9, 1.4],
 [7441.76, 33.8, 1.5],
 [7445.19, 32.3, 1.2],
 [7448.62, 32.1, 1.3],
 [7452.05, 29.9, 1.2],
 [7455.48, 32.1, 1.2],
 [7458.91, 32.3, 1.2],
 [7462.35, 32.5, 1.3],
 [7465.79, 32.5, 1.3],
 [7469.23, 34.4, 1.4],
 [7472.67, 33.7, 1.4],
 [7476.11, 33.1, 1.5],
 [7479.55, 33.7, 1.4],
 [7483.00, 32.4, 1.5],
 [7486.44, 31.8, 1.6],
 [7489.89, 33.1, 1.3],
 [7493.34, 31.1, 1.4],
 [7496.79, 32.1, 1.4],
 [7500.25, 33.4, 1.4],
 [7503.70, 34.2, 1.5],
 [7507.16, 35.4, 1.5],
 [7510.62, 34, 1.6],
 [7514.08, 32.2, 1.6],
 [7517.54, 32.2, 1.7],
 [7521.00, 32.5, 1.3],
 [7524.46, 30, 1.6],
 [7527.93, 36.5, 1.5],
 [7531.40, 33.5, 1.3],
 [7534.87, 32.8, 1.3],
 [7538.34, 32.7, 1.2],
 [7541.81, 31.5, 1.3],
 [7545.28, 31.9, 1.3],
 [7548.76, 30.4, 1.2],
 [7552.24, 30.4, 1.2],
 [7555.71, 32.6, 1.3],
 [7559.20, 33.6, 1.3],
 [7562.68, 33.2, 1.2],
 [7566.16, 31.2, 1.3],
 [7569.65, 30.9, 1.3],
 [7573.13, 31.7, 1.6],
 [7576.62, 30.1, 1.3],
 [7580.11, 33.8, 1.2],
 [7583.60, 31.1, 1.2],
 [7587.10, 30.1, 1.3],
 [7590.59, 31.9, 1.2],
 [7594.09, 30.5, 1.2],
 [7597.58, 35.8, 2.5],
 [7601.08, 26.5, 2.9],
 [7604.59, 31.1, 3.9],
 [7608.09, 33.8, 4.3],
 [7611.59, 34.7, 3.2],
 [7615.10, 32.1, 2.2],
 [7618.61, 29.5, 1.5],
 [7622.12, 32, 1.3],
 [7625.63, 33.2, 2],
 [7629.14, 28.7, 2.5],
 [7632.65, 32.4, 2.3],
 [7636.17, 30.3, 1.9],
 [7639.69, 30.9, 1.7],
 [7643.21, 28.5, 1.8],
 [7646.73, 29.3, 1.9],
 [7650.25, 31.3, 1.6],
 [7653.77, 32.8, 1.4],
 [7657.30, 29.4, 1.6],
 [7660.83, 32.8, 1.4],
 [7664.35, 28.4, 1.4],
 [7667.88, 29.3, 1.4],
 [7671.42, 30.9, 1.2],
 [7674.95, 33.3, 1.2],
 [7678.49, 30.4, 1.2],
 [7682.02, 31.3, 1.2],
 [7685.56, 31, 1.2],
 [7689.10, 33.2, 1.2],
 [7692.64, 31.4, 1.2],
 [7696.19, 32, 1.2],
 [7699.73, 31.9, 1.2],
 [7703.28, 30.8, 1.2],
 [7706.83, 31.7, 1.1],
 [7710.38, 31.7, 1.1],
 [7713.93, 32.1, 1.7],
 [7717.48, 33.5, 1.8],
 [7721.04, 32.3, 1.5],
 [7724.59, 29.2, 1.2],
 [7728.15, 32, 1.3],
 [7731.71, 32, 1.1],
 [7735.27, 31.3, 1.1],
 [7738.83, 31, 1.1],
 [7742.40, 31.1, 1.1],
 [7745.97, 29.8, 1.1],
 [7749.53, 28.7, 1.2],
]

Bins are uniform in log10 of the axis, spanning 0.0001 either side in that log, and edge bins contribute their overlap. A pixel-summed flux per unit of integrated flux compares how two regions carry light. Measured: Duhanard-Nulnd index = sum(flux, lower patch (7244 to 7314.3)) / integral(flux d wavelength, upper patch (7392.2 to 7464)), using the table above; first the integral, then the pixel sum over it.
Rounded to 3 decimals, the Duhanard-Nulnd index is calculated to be 0.303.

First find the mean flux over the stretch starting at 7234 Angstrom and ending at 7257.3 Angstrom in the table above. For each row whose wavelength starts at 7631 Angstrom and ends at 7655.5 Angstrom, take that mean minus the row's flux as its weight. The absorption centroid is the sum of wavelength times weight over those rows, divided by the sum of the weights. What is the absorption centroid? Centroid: 7643.0 Angstrom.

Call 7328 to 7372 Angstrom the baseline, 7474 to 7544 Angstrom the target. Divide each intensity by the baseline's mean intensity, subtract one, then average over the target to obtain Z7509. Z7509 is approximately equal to -0.027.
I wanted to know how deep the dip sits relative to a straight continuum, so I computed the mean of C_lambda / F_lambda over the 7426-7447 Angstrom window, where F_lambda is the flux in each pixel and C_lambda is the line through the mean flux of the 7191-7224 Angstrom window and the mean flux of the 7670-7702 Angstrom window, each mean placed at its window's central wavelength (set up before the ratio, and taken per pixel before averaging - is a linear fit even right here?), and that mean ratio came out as 1.00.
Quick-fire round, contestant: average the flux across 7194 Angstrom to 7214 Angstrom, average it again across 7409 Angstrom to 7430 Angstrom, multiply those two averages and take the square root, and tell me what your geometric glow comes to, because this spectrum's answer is 32.9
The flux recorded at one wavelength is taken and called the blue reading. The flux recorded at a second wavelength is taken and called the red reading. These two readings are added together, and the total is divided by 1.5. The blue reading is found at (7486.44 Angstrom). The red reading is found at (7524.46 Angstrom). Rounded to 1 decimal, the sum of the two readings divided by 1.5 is 41.2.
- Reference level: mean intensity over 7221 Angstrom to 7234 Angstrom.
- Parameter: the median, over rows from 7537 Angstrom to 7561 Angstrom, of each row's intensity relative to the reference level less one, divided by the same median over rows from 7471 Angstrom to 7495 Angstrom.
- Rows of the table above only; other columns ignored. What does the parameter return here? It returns 1.4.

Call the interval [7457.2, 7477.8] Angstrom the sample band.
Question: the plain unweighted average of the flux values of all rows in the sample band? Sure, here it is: 33.1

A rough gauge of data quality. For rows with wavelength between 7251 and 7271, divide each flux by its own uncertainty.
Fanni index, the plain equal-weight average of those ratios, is 25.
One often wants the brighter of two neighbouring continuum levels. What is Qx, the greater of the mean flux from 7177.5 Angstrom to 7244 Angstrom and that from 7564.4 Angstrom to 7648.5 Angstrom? 34.6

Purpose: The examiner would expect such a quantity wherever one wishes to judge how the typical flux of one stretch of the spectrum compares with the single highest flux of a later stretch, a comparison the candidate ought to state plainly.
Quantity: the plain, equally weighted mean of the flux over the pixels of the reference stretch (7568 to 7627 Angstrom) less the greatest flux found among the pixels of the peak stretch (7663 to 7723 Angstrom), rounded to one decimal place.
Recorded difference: -1.8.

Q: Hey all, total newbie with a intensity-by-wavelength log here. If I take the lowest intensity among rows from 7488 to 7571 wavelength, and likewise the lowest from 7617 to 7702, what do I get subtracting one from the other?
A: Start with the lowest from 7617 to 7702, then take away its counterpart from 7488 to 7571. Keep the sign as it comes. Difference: -1.6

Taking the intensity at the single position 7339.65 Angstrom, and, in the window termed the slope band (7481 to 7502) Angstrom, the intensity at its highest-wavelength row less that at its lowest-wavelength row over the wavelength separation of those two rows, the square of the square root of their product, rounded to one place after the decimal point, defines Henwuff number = 2.0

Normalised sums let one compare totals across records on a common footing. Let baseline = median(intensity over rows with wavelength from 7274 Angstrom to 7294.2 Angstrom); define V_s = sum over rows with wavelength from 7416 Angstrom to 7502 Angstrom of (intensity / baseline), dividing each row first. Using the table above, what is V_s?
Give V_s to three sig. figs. 24.3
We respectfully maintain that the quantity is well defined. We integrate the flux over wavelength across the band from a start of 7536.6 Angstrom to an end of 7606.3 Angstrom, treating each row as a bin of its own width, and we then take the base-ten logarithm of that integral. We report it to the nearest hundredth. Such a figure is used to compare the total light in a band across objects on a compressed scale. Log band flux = 3.34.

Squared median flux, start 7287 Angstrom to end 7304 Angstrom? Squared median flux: 1030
